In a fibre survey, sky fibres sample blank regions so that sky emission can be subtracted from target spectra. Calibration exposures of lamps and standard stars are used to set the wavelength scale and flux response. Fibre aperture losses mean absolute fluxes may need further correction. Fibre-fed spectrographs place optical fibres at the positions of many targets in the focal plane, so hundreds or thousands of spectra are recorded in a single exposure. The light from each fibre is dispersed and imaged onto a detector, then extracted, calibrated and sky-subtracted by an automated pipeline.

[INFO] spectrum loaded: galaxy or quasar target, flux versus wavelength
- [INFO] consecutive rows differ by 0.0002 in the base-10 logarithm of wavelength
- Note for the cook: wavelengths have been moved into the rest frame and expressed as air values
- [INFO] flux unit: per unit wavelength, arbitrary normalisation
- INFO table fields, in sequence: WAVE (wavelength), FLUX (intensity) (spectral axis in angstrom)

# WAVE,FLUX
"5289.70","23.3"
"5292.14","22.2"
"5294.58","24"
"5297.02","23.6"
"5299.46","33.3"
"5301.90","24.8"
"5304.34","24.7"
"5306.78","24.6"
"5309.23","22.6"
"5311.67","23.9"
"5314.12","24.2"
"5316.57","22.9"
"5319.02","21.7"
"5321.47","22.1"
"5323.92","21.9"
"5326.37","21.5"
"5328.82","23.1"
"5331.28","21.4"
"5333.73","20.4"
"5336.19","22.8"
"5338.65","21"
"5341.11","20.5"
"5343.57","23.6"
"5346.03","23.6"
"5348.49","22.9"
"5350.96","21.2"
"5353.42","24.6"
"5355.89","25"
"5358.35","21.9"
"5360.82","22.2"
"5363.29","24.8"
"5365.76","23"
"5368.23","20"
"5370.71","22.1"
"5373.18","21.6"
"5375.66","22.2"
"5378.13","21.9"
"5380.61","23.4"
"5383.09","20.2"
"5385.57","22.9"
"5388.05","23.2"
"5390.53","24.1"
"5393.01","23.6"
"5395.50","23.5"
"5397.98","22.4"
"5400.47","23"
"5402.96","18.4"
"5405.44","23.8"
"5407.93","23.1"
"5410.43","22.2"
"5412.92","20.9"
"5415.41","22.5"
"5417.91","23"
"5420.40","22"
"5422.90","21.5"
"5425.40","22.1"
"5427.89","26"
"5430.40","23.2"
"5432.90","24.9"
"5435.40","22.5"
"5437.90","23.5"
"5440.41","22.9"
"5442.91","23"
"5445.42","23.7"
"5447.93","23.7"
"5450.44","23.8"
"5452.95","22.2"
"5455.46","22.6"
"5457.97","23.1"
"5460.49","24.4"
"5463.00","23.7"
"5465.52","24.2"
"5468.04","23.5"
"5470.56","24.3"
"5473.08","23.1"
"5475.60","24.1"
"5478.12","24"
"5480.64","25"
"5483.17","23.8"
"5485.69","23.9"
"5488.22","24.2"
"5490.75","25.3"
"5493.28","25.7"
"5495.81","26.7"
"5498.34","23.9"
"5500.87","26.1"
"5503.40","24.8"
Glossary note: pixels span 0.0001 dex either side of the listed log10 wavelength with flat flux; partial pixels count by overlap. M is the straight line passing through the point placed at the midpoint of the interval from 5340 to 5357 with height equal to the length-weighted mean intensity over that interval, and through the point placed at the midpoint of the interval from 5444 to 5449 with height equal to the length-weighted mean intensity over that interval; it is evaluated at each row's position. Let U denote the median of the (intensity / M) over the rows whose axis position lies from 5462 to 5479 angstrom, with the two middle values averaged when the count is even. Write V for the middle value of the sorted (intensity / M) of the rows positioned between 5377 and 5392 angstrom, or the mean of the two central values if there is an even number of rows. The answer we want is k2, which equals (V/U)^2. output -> 0.97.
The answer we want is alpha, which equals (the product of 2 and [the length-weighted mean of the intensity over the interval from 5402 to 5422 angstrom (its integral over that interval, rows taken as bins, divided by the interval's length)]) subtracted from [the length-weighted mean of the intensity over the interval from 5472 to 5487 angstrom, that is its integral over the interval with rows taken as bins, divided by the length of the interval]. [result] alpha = -20.1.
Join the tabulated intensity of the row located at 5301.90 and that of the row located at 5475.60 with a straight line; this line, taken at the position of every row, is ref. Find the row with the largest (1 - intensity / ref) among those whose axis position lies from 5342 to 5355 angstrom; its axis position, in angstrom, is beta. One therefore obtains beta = 5350.96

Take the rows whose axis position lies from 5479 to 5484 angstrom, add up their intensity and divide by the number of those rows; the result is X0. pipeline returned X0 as 24.4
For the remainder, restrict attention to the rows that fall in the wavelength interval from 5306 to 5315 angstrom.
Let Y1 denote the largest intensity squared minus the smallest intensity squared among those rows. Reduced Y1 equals 94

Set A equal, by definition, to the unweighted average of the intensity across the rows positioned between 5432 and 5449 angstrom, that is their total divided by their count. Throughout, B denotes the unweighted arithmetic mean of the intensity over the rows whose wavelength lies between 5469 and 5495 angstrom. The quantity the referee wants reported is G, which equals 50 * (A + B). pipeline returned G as 2390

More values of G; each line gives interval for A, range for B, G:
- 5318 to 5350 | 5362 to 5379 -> 2213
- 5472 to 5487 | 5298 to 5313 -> 2482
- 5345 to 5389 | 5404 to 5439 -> 2277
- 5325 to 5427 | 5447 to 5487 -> 2304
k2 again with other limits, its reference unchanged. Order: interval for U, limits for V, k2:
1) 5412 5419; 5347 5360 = 1.07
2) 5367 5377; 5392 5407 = 1.12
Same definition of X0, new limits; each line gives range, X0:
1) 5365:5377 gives 21.8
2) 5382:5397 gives 22.9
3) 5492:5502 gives 25.6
